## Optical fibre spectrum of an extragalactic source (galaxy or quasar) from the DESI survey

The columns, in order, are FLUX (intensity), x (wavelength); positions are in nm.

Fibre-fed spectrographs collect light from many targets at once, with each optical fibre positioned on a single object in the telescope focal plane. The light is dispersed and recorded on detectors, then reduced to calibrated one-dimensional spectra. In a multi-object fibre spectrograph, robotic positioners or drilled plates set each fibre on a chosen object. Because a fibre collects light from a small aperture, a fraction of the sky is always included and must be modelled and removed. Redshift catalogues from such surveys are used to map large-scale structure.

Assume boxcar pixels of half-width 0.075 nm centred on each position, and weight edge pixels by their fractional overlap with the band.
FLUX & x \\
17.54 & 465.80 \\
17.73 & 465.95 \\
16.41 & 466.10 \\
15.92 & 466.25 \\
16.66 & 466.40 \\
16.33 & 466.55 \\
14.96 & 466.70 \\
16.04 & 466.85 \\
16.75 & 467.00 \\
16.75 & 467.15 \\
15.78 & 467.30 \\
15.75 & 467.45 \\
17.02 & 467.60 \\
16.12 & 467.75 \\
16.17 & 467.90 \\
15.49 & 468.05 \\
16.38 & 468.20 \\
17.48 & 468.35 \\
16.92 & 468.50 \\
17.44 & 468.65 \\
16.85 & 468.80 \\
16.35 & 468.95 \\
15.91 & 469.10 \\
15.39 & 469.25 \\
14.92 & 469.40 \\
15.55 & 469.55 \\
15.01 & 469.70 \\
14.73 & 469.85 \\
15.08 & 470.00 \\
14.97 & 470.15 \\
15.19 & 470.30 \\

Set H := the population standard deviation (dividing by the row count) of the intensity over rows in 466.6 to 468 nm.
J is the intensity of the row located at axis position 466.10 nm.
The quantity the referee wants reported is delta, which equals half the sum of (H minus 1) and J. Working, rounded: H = 0.60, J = 16.41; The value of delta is 8.0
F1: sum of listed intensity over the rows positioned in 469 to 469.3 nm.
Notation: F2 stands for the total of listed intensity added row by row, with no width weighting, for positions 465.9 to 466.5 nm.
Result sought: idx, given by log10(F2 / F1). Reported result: 0.33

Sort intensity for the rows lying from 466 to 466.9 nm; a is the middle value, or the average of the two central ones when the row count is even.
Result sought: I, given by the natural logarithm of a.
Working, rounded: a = 16.2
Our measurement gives 2.78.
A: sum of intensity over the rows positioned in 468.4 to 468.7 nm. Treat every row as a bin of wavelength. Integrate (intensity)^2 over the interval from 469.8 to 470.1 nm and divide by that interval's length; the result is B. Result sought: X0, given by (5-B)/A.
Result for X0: -6.3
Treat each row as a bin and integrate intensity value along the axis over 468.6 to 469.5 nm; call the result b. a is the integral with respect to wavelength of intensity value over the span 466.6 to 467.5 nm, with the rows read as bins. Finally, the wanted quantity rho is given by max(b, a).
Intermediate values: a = 14.4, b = 14.5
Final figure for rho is 14.5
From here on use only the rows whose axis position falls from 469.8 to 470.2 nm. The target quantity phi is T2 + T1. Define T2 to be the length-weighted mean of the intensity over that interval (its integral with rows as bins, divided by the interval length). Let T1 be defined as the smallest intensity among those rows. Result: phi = 29.7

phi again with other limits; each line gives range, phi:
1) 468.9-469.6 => 30.5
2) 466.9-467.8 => 32.1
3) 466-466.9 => 31.1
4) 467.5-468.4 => 31.9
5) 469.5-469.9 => 29.8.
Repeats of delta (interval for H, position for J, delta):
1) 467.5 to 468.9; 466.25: 7.8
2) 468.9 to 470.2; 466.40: 8.1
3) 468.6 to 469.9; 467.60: 8.4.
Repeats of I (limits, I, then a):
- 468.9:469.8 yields 2.74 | 15.5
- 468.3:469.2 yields 2.83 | 16.9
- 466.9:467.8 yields 2.80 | 16.4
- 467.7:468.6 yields 2.79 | 16.3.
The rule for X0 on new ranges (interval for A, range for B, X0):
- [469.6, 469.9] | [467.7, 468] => -8.5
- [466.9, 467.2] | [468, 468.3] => -7.6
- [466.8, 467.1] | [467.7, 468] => -7.7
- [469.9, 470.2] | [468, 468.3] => -8.5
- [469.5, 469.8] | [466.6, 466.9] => -7.7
